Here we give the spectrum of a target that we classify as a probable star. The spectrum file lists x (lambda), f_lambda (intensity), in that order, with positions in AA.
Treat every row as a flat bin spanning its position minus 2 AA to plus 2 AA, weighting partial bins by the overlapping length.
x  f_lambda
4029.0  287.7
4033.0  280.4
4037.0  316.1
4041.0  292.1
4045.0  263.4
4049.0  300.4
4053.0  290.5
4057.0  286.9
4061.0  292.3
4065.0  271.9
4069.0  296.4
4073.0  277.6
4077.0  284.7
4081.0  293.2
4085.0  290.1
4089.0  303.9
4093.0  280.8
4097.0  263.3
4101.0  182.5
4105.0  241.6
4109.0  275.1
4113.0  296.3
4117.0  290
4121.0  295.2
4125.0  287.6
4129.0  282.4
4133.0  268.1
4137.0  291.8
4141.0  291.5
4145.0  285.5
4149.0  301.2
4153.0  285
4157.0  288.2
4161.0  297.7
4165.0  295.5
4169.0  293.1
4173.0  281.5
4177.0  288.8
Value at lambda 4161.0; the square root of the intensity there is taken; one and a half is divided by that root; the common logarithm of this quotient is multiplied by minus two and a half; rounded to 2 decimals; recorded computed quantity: 2.65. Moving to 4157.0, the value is 2.63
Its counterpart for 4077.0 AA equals 2.63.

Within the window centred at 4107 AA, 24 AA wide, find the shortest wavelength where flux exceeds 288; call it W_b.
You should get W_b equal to 4113.0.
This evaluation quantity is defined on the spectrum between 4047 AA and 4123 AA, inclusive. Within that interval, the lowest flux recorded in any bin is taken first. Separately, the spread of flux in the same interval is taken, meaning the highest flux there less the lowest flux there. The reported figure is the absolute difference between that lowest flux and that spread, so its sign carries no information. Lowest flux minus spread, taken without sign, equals 61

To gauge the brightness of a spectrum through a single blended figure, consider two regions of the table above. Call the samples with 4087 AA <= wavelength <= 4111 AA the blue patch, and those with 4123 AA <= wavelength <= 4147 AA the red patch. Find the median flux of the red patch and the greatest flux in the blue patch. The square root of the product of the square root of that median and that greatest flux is 71.7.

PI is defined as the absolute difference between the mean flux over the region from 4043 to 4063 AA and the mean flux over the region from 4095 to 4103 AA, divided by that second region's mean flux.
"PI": 0.286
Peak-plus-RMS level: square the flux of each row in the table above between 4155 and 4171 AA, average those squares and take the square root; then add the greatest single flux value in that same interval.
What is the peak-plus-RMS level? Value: 591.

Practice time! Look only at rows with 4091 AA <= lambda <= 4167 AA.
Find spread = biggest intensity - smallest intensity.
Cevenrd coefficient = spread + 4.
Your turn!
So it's 123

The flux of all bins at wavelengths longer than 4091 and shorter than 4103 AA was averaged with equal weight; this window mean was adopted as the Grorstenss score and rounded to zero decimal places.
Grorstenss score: 242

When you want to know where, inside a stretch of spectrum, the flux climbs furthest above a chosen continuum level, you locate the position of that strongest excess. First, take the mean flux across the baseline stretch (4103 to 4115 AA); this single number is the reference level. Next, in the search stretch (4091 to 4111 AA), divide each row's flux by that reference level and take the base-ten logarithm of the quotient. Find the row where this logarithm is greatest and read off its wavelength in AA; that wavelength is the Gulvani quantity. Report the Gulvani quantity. 4093.0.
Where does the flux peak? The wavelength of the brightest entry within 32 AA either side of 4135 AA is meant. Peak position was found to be 4149.0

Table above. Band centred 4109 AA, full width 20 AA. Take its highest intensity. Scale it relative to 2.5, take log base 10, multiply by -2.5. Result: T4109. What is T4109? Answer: -5.18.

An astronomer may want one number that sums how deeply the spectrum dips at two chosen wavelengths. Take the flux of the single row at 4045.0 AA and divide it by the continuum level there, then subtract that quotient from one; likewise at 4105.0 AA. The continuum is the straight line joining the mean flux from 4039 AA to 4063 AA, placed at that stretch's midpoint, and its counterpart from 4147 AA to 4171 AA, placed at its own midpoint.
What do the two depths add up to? 0.25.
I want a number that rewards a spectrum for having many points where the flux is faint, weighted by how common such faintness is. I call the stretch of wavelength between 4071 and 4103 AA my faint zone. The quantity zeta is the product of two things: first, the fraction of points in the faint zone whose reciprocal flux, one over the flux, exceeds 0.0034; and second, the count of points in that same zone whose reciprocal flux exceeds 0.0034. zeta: 6.1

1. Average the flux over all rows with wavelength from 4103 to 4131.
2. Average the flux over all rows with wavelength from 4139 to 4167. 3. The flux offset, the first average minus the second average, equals -11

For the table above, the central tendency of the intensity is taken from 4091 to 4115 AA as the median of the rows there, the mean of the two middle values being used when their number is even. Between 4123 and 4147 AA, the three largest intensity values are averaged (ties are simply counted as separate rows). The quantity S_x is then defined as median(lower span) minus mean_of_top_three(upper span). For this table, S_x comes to -21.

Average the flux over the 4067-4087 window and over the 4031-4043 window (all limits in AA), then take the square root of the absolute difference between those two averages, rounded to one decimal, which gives 2.8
